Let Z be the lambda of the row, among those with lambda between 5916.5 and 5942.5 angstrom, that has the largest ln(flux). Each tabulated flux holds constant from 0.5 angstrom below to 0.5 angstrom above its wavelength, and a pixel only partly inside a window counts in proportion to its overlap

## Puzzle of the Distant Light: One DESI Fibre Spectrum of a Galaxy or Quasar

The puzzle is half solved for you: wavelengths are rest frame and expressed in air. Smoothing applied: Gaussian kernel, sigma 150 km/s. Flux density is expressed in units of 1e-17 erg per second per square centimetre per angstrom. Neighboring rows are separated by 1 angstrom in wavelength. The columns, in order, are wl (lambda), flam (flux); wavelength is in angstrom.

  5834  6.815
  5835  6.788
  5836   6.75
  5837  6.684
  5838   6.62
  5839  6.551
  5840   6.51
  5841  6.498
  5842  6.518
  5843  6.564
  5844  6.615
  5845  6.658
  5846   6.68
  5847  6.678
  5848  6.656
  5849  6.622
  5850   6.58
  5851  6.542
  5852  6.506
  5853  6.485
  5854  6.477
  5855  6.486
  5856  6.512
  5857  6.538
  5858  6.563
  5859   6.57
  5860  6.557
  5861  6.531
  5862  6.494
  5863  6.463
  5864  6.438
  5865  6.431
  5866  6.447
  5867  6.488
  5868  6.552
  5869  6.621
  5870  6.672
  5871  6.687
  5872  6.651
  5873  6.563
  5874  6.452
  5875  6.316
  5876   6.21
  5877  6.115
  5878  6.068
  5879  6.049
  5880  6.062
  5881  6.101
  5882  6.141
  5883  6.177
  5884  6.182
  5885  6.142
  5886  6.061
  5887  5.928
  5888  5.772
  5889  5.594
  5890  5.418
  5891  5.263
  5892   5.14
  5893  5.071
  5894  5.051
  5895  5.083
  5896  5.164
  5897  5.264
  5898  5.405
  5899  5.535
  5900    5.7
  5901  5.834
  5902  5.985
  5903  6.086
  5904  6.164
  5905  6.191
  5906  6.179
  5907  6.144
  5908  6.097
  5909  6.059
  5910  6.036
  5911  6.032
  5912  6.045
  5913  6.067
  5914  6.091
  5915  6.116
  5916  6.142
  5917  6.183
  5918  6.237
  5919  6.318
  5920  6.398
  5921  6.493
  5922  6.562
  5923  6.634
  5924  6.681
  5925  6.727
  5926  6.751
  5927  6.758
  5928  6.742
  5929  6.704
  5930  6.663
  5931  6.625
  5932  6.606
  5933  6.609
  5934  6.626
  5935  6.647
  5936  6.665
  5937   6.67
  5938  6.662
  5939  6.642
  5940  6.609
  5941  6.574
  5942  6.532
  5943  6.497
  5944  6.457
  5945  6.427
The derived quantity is 5927 angstrom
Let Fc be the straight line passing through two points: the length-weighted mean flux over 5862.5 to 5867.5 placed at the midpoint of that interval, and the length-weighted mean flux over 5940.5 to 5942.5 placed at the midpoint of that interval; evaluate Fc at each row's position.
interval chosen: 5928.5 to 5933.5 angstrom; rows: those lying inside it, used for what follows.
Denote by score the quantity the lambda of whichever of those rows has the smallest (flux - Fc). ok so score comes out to 5932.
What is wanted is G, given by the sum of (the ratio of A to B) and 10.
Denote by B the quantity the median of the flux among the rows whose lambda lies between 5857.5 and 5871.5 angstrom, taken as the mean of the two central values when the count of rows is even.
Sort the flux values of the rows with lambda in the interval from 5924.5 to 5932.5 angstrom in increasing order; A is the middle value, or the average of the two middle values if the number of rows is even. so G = 11.0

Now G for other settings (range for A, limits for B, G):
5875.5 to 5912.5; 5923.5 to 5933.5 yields 10.9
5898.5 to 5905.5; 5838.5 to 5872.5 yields 10.9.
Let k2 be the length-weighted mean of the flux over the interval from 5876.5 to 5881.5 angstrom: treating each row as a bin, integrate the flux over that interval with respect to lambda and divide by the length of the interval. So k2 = 6.1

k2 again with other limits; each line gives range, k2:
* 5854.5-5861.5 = 6.5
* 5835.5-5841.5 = 6.6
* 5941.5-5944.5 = 6.5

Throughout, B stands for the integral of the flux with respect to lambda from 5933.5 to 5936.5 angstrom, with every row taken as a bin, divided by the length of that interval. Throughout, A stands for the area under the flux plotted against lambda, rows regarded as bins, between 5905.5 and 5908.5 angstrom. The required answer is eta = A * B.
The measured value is 122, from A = 18.4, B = 6.65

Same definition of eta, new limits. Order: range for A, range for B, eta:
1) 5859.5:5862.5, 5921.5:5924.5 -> 130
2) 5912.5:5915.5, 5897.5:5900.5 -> 101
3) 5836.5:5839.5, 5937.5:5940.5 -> 132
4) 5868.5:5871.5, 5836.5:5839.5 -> 132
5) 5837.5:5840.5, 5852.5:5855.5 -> 128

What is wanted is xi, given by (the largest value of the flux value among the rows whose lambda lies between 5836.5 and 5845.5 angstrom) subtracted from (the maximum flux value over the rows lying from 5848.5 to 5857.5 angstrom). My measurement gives -0.1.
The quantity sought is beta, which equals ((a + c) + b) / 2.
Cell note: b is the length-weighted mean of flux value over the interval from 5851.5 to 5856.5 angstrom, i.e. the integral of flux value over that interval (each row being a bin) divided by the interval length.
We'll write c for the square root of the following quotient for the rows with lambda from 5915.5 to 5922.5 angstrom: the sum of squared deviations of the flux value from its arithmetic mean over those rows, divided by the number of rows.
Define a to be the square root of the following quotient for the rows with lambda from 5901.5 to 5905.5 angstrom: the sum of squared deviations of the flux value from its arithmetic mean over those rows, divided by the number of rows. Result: 3.36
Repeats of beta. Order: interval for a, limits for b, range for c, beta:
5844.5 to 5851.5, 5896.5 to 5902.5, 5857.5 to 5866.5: 2.86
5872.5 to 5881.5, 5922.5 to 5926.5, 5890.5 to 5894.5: 3.48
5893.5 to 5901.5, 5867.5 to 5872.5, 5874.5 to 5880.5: 3.50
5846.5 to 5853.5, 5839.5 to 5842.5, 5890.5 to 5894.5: 3.33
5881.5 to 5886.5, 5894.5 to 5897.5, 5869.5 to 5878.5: 2.72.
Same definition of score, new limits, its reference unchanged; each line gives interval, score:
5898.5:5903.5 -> 5899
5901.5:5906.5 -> 5902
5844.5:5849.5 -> 5849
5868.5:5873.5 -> 5873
